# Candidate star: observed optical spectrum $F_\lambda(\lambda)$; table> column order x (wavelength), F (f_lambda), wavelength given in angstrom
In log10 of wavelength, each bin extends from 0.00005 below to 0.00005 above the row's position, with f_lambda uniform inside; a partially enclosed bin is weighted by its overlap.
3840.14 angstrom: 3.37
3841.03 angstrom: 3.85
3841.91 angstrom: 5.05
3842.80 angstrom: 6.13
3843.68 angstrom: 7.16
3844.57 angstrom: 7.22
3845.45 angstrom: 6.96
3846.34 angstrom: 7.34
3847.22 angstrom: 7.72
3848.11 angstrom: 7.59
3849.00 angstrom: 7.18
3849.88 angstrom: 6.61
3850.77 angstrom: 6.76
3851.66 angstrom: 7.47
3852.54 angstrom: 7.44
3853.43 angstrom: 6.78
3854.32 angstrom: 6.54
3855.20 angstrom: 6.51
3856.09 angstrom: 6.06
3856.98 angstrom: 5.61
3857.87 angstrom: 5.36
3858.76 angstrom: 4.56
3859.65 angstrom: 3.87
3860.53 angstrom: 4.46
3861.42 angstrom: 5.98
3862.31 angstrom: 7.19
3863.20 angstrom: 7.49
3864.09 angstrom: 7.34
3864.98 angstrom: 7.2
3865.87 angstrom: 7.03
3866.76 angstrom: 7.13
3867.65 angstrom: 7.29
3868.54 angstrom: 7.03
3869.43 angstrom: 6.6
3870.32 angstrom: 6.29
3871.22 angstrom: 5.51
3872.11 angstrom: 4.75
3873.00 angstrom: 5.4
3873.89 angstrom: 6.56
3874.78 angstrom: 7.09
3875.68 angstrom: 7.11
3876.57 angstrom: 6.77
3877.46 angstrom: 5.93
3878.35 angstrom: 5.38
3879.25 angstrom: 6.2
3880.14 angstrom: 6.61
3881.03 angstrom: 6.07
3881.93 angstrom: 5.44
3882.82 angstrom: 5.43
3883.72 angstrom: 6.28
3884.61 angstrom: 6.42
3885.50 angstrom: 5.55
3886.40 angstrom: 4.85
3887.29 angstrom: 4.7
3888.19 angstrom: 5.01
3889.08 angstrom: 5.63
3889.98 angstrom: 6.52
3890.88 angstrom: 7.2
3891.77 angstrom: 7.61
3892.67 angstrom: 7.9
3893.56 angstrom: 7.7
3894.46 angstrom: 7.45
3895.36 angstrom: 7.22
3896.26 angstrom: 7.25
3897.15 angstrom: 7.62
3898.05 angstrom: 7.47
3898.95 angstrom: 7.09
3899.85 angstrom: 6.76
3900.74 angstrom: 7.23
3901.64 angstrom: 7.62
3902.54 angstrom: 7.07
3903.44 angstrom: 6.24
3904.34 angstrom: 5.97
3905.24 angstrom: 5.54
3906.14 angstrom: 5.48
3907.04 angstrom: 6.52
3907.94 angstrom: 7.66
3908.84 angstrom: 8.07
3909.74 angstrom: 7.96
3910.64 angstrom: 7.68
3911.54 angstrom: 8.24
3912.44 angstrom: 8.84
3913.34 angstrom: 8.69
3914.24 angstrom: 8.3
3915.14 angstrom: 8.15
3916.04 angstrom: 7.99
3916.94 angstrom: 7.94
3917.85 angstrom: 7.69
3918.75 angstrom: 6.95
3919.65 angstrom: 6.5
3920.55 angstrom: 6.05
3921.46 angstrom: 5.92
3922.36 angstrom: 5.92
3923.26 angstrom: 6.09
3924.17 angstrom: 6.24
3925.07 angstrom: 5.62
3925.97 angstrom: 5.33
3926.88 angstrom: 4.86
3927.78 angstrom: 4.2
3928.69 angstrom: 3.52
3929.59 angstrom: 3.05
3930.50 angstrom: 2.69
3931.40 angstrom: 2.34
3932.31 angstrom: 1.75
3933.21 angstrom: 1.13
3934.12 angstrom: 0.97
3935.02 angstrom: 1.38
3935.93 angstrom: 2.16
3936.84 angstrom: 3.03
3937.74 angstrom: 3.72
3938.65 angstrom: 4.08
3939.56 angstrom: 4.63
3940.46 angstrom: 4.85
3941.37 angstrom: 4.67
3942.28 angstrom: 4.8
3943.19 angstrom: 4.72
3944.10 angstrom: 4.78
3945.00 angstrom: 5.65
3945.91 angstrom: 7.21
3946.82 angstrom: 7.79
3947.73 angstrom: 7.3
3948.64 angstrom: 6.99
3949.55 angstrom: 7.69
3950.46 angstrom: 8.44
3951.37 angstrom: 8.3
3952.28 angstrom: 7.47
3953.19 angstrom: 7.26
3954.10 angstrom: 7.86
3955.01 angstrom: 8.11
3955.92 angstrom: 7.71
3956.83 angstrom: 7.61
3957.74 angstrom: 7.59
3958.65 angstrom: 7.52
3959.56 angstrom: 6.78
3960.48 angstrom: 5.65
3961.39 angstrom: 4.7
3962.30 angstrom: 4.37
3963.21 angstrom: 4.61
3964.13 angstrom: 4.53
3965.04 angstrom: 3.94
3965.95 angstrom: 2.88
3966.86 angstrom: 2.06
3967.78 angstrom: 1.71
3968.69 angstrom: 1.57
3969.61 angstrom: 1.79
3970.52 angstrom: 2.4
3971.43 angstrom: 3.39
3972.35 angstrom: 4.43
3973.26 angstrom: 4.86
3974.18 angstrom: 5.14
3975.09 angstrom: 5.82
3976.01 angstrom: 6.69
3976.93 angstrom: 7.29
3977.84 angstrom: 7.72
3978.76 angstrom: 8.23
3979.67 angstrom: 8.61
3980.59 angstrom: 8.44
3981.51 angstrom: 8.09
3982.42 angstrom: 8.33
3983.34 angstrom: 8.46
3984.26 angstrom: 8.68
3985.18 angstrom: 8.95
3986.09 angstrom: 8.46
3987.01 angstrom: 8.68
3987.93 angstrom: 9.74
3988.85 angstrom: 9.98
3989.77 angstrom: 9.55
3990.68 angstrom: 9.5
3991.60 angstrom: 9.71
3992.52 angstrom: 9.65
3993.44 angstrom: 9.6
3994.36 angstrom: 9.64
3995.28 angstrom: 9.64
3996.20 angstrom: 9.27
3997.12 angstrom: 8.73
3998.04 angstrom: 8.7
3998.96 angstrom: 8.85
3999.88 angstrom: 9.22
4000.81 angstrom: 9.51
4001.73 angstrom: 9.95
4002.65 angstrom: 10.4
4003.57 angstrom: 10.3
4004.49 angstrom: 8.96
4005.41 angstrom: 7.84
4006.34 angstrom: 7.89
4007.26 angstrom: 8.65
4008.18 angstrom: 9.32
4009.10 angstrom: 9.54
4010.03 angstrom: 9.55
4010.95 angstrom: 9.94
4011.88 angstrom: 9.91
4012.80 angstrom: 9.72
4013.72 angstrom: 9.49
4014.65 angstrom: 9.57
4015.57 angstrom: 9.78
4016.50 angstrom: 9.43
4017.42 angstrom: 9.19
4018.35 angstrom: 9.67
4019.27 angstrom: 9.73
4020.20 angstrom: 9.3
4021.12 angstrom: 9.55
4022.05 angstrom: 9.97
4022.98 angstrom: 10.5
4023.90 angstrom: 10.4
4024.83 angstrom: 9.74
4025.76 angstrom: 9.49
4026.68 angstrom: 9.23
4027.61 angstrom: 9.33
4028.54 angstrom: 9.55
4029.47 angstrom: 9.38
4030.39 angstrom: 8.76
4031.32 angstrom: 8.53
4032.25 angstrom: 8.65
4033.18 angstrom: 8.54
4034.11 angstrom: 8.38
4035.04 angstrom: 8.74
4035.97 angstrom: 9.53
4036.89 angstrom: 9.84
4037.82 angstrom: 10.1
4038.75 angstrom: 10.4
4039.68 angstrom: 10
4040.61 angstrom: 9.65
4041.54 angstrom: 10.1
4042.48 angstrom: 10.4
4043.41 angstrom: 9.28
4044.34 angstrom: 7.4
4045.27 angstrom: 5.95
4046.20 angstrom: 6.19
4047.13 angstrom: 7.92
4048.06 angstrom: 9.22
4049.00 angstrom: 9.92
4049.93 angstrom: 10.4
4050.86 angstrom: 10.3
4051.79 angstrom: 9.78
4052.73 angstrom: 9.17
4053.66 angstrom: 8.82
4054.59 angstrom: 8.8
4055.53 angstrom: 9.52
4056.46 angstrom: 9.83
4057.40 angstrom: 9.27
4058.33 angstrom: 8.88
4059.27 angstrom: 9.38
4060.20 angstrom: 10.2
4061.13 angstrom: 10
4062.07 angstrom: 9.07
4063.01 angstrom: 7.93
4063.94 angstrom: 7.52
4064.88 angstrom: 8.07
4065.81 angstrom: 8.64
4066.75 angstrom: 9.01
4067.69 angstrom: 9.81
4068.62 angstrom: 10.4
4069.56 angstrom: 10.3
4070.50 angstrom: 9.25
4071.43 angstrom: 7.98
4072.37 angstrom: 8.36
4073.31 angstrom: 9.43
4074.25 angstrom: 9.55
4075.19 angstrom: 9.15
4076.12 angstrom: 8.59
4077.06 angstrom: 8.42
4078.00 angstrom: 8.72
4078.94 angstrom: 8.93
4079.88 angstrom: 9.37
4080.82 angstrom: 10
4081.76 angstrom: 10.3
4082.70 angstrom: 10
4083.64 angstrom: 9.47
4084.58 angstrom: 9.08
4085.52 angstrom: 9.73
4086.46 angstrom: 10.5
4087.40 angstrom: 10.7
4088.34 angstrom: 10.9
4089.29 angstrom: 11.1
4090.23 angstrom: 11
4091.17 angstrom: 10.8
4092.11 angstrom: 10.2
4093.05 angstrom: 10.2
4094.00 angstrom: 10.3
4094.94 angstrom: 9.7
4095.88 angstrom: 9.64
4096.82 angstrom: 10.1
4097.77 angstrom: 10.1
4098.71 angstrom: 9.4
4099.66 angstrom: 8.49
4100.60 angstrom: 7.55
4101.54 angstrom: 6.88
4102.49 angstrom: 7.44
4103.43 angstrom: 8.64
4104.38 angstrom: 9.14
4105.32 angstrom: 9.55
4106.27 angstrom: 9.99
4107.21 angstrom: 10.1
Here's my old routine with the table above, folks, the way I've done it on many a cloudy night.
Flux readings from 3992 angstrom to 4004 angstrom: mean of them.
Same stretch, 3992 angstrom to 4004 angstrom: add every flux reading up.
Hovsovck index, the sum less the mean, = 114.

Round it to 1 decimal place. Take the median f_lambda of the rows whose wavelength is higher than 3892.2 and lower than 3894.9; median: 7.7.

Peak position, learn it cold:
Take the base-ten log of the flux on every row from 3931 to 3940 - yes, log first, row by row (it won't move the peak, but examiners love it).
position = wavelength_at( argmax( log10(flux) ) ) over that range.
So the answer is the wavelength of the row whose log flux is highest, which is 3939.56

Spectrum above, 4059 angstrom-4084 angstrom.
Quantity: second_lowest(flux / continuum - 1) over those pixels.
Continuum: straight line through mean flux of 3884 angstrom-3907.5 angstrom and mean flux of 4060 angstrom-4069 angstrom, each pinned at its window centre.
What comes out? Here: -0.1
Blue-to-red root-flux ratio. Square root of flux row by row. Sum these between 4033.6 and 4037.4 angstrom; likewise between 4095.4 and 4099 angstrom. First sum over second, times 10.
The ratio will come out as 9.6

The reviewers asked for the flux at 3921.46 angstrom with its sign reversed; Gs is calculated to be -5.9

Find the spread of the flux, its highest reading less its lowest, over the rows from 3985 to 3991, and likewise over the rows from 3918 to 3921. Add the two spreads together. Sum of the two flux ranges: 2.4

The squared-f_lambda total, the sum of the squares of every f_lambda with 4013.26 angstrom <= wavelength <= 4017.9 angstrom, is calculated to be 451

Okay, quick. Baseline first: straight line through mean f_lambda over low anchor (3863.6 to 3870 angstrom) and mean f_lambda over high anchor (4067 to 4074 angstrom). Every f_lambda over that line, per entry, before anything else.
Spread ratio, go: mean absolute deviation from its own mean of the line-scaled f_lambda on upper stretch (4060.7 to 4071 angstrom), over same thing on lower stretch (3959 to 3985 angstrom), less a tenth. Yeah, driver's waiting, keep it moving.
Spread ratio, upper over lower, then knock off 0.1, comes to 0.24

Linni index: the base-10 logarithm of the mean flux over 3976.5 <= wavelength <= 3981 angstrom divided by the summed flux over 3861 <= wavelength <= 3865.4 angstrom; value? -0.64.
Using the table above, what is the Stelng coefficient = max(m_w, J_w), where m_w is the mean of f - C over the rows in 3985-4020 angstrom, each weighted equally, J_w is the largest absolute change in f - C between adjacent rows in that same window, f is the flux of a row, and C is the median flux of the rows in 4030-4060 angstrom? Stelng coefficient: 1.34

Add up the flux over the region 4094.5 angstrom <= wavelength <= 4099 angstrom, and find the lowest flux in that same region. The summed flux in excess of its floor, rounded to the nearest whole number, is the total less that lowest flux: 40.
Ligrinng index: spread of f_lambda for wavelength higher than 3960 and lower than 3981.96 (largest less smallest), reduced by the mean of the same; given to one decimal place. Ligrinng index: 2.1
